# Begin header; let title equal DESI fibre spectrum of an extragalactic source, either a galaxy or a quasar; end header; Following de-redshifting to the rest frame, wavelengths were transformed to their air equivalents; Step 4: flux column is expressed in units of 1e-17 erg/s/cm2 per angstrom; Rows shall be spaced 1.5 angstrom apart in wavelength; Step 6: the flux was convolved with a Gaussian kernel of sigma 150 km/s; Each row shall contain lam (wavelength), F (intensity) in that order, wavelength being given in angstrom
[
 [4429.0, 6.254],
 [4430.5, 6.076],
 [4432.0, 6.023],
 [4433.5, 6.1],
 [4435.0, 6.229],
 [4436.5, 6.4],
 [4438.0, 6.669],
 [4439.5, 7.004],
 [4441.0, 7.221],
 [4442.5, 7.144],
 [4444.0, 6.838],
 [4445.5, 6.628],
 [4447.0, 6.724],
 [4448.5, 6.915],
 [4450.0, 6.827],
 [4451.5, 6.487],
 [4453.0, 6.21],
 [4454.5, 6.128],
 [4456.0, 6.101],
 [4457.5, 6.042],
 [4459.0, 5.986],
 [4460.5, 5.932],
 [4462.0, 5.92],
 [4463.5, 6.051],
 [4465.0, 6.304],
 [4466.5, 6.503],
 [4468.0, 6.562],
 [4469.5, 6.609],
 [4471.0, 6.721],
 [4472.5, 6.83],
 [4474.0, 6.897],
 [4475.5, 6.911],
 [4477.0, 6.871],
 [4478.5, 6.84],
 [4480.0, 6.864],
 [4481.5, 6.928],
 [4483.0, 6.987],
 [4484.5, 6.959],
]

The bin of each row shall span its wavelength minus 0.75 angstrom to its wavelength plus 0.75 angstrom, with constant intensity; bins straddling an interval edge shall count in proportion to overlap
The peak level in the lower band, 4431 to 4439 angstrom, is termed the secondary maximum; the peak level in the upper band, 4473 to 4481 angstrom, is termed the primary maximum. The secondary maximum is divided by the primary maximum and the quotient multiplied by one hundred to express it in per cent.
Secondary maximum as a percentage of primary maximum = 96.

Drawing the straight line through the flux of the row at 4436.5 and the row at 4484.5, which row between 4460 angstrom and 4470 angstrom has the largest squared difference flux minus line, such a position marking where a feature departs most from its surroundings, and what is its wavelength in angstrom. 4462.0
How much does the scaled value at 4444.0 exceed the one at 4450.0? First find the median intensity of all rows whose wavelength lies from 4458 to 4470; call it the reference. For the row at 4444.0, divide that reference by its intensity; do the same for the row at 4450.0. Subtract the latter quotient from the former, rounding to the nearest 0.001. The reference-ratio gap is -0.001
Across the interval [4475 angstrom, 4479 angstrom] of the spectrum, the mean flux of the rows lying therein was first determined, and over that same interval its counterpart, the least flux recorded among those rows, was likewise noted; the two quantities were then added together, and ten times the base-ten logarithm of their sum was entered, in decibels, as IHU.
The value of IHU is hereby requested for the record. 11.4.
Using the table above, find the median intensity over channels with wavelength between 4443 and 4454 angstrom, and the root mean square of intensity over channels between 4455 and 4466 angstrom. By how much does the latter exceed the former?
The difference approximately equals -0.7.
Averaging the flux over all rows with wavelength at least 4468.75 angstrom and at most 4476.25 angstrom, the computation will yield 6.8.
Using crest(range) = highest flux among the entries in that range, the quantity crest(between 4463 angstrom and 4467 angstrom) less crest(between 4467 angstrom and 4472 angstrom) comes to -0.22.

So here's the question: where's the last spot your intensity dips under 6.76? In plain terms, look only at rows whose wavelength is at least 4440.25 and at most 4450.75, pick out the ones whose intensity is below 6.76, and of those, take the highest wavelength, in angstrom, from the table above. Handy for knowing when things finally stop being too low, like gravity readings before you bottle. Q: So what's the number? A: 4447.0 angstrom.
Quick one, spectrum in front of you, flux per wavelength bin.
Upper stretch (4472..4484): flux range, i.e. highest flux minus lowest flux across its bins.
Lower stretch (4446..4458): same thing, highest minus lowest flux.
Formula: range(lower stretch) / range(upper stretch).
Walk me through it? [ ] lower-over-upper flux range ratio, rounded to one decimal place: 5.6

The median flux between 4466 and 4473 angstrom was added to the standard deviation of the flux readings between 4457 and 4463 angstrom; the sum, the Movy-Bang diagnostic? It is 6.66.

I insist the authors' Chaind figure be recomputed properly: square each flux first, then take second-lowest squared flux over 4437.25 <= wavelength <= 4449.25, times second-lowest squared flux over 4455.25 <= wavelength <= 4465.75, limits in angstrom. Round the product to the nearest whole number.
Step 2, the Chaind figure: 1565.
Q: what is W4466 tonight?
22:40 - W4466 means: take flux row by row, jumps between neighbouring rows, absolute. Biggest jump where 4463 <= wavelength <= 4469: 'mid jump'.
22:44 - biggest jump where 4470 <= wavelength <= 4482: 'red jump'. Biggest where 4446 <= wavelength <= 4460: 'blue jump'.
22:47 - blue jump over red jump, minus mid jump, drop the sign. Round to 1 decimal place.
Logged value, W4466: 2.9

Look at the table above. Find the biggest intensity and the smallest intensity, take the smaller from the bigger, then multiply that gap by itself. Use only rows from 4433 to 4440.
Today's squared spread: 0.82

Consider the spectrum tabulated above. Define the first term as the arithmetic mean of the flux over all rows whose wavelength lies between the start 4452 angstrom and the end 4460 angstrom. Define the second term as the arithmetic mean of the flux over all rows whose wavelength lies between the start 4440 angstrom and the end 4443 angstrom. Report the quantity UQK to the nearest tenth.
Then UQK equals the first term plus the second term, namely 13.3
